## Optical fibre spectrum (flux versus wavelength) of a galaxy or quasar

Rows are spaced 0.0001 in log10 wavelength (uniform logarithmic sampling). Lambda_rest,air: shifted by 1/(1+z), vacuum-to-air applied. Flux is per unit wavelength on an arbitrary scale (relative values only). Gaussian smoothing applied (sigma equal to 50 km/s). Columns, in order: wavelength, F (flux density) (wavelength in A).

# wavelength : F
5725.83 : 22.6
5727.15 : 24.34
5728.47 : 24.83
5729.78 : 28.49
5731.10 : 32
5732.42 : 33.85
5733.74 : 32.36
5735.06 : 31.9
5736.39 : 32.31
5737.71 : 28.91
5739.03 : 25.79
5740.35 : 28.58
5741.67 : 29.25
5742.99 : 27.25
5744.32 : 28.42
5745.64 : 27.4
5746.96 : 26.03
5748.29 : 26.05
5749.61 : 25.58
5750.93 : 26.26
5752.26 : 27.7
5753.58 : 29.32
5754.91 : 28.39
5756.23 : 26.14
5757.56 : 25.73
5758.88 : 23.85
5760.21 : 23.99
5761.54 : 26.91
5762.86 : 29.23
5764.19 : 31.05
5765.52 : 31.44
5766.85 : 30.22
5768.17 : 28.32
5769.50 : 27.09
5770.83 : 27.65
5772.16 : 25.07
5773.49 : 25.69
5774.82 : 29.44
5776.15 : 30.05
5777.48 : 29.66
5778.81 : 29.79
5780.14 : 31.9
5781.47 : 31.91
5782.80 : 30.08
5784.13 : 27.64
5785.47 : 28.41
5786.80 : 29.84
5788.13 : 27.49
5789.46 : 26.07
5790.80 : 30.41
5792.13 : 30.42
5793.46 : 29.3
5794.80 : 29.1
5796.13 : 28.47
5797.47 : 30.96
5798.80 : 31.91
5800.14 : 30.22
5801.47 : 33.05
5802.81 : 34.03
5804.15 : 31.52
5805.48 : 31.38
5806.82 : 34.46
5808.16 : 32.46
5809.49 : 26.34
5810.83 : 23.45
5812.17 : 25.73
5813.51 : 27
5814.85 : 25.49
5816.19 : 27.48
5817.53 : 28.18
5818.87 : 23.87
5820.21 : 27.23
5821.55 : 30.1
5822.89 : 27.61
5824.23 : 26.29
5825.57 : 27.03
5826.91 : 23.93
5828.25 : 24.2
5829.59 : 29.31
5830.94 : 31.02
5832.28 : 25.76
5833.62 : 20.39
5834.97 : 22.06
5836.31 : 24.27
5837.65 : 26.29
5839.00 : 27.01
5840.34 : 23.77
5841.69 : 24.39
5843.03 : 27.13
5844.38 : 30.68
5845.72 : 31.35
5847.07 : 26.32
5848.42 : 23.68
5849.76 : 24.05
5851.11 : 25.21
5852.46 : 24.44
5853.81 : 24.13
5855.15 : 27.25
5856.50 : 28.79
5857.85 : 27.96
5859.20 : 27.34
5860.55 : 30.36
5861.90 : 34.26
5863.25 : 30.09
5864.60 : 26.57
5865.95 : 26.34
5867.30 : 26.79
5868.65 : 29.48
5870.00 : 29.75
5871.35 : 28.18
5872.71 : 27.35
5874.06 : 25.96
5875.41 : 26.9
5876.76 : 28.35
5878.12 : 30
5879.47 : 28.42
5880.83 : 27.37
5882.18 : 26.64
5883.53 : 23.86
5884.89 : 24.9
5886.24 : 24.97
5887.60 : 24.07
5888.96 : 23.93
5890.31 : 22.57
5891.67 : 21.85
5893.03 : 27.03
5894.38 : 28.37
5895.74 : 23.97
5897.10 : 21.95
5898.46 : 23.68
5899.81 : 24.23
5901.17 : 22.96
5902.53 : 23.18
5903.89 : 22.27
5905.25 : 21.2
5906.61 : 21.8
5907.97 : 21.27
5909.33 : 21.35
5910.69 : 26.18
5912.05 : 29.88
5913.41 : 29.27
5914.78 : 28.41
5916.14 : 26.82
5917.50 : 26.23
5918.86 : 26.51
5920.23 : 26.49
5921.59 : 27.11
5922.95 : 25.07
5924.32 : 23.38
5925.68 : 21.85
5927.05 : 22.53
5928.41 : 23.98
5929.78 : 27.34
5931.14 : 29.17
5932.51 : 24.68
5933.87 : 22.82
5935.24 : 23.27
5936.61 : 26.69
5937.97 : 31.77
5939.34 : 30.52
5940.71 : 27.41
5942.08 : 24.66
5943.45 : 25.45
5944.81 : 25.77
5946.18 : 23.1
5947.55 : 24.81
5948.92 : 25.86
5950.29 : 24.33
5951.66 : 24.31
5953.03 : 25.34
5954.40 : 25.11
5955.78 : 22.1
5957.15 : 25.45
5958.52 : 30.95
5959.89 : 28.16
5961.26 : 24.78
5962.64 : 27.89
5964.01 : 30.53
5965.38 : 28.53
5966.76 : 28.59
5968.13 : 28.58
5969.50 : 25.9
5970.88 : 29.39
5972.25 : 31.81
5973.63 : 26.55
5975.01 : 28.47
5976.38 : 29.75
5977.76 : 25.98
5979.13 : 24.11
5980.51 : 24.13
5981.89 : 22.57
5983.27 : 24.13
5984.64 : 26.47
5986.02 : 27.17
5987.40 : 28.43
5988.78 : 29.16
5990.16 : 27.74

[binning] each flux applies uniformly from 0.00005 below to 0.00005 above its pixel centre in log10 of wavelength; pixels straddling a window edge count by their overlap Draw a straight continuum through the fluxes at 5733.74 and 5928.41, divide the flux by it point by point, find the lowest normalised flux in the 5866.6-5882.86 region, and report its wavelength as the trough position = 5874.06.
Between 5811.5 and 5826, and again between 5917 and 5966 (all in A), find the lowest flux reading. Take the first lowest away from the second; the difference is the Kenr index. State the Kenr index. -2.0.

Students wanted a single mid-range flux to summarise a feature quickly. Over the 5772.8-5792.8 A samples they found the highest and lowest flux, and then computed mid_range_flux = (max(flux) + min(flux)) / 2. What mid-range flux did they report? 29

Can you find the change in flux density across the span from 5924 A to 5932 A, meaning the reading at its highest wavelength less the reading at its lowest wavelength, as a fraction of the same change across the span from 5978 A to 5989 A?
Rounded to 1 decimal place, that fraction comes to 1.1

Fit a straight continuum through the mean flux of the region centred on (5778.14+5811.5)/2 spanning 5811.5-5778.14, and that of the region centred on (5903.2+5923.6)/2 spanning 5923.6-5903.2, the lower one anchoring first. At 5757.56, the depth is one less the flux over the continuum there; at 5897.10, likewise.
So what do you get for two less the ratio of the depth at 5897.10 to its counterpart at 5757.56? 1.2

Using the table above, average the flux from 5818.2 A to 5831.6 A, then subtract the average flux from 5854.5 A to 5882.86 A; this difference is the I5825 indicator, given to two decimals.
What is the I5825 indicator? -1.23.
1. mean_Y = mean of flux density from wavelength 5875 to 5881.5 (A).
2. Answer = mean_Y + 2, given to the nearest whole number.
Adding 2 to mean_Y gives 30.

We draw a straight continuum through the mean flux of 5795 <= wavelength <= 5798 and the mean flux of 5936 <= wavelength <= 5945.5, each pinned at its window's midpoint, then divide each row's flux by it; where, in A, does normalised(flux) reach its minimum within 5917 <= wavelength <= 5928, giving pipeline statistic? 5925.68 A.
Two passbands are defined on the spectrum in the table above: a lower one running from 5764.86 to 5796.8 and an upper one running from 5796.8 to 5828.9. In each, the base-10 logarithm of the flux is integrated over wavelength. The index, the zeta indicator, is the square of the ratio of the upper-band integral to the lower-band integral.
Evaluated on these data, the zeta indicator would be 1.00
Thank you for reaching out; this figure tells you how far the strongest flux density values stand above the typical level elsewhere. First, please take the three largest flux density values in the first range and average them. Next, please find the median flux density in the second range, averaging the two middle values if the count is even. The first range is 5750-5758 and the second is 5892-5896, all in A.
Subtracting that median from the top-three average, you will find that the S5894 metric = 1.4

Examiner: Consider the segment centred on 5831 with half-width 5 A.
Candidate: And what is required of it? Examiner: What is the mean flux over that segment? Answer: 25.2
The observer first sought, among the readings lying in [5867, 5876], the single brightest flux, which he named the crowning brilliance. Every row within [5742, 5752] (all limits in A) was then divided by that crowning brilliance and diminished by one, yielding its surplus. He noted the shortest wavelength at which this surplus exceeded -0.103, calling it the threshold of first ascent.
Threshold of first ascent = 5742.99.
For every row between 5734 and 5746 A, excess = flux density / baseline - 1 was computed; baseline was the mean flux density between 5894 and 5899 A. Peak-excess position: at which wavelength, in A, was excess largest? 5736.39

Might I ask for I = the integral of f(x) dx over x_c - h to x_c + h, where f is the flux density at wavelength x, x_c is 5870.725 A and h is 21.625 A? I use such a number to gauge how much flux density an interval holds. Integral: 1160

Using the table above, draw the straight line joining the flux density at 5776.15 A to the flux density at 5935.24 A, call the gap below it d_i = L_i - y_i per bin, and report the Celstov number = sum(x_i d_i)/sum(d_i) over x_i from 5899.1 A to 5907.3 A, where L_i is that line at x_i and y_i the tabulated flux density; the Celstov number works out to 5904.1 A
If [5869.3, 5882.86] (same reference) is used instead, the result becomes 5875.9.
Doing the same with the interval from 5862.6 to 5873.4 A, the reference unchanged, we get 5868.3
